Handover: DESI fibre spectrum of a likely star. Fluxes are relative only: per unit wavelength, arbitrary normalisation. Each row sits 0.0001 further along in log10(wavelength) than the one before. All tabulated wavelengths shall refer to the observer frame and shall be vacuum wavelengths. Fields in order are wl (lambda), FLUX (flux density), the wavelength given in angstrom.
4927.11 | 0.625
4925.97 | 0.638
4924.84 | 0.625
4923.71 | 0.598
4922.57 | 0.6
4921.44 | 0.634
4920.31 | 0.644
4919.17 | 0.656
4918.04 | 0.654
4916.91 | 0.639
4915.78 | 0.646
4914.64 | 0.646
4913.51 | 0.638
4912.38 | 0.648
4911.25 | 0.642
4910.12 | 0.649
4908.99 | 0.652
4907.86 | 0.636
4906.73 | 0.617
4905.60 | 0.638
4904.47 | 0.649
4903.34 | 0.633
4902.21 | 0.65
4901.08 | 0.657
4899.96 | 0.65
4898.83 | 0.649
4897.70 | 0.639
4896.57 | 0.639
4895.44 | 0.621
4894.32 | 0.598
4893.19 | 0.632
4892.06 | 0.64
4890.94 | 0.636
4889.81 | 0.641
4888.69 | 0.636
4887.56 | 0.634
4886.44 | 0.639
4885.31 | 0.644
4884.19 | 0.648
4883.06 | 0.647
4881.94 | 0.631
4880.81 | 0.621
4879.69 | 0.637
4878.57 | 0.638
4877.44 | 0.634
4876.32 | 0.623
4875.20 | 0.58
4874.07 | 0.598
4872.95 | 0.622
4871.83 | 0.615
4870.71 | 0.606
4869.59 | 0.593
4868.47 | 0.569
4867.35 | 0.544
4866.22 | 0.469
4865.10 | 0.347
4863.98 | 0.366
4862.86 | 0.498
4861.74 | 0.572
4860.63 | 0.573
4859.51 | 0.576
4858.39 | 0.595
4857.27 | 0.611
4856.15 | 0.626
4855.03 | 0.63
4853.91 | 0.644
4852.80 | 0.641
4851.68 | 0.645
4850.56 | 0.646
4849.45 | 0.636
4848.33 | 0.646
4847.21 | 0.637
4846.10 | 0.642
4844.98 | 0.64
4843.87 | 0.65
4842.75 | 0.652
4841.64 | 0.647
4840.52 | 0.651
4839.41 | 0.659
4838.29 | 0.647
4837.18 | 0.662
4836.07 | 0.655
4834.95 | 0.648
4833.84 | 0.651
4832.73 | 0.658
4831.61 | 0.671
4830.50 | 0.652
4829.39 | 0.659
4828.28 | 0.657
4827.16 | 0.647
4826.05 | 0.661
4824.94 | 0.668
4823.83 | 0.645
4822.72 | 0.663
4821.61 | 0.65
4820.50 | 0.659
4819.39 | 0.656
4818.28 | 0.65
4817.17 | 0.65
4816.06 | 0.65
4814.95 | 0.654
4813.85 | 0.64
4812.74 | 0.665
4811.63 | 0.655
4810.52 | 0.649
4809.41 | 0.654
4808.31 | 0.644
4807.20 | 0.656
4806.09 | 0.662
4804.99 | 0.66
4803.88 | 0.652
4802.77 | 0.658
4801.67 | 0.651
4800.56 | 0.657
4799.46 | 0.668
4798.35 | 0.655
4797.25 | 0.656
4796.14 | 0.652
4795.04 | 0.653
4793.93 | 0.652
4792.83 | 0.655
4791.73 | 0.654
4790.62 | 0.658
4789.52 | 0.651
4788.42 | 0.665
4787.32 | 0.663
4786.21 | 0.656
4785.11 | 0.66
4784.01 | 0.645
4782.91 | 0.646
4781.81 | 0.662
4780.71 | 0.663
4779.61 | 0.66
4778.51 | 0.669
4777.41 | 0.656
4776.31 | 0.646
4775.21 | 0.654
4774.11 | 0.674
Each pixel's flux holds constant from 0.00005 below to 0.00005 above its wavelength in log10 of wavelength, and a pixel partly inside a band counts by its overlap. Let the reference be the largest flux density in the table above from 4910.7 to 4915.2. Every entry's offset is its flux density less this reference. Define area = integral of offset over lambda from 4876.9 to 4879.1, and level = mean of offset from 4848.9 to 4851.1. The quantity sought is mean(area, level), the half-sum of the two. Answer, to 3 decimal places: -0.017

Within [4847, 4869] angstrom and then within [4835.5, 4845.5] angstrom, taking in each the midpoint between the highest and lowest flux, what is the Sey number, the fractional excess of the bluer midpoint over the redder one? 0.311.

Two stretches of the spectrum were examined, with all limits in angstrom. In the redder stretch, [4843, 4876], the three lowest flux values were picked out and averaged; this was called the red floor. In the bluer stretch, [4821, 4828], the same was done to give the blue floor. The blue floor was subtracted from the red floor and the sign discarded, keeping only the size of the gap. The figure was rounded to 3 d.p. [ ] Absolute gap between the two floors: 0.253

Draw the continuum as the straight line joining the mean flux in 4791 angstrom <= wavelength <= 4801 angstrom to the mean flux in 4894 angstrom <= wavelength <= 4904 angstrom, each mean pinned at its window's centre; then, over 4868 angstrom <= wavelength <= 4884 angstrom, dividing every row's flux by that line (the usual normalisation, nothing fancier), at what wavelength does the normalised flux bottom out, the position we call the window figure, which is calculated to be 4868.47 angstrom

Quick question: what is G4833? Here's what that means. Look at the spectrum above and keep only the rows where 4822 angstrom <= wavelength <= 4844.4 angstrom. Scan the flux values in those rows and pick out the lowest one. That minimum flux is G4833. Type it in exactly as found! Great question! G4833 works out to 0.645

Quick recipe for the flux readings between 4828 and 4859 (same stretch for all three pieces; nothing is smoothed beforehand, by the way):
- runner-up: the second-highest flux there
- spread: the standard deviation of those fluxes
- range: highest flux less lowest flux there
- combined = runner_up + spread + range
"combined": 0.75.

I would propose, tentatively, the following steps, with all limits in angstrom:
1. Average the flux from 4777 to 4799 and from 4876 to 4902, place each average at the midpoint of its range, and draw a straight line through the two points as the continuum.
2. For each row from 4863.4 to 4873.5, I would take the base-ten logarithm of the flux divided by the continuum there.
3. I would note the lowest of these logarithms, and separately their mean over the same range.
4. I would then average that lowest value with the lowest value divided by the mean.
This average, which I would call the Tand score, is 1.3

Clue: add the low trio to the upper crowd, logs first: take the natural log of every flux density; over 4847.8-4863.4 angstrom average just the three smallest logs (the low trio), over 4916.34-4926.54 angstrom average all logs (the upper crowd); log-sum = -1.06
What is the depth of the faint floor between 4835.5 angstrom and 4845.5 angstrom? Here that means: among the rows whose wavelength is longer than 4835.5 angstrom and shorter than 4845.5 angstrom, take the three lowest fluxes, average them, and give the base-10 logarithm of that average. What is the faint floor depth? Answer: -0.19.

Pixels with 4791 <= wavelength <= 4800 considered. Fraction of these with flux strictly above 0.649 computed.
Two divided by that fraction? 2.0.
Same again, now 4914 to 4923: 8.0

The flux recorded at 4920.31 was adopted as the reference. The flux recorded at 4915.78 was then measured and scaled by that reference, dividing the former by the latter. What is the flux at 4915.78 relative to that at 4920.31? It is 1.00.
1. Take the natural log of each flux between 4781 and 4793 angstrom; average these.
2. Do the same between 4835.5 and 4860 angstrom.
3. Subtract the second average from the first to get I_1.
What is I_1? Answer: 0.03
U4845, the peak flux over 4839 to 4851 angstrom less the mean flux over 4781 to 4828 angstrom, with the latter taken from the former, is 0.004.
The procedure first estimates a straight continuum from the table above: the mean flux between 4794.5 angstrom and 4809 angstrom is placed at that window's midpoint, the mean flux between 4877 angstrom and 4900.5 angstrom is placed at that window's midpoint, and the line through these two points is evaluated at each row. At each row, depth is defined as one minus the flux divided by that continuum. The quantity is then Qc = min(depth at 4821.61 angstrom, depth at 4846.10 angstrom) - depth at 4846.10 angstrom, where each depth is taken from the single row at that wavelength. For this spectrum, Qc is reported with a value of 0.00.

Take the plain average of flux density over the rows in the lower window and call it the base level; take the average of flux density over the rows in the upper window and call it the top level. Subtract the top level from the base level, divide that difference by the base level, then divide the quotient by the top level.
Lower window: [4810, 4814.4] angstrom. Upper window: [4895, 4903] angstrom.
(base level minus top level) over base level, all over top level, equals 0.021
